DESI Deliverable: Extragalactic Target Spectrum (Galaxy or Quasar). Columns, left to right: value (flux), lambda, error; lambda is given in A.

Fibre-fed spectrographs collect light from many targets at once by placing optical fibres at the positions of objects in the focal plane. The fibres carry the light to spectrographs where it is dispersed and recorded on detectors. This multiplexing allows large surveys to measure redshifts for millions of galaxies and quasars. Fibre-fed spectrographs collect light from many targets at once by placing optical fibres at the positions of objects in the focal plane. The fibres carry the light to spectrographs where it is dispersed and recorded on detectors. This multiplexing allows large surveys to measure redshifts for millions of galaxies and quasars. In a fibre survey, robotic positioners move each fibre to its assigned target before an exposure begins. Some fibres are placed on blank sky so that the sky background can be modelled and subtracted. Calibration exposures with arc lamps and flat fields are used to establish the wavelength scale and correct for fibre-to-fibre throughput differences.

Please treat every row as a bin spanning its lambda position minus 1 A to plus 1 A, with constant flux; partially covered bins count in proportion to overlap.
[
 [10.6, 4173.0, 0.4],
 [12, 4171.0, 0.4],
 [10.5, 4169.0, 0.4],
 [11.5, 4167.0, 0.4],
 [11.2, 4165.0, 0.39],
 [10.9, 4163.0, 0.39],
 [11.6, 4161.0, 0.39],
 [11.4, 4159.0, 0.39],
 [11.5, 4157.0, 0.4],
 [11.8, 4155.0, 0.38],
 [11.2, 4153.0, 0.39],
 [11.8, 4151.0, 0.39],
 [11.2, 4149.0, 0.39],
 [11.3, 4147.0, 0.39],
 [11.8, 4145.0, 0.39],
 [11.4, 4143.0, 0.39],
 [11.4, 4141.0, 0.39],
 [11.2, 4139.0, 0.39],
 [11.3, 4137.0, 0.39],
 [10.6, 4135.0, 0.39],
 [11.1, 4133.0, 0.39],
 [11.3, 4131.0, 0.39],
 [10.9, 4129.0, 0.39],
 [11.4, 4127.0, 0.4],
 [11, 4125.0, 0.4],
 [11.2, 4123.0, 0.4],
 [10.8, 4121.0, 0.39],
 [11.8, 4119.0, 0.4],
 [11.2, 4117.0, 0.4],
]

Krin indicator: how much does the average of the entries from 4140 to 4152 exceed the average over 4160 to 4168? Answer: 0.18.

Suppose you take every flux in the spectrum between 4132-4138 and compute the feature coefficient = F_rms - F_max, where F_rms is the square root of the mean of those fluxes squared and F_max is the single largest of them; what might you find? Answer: -0.296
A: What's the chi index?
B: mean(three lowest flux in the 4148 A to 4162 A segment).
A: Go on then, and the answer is 11.27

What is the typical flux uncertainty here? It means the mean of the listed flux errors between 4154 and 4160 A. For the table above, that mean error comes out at 0.390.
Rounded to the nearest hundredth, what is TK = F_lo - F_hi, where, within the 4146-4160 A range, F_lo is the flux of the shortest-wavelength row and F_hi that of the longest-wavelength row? -0.10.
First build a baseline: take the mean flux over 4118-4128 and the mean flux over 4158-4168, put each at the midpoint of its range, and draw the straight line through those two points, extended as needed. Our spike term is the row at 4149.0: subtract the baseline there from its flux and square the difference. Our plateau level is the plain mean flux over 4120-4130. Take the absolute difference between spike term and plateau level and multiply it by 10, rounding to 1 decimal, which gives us 110.5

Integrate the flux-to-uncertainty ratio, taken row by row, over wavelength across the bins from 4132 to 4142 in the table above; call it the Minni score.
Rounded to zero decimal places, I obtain 285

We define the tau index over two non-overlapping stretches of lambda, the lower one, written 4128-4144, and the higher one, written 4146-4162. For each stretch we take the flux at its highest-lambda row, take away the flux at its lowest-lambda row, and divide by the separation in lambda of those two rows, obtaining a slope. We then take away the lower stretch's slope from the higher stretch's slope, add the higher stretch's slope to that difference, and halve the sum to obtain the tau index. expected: 0.00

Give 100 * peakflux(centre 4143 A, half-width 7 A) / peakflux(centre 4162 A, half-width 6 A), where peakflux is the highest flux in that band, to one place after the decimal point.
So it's 101.7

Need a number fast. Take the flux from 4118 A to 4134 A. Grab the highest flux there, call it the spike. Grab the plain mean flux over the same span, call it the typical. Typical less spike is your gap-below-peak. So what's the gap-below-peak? -0.61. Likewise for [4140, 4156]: -0.31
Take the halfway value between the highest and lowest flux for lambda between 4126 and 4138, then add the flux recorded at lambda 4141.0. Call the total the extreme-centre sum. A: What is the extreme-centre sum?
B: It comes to 22.4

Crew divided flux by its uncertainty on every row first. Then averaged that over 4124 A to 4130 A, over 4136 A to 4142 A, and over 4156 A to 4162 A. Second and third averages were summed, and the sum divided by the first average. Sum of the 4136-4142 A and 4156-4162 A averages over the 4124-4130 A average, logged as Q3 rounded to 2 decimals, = 2.08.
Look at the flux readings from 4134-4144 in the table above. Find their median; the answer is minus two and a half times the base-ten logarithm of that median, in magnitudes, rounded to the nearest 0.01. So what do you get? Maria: -2.63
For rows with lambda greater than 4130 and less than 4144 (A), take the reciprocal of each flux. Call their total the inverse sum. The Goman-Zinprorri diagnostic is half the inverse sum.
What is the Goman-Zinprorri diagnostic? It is 0.313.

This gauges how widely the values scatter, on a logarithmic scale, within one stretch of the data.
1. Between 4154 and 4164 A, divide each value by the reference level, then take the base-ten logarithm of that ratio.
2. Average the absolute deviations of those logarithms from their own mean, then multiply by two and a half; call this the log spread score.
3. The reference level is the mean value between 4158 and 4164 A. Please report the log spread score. 0.022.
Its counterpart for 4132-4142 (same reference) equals 0.021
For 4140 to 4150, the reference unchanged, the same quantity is 0.014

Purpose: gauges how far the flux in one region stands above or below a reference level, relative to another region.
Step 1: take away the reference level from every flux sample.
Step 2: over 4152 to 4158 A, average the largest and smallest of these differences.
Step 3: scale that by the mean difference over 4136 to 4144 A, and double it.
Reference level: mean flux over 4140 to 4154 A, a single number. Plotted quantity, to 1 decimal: -1.0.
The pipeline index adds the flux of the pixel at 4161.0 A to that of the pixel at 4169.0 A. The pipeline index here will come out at 22.1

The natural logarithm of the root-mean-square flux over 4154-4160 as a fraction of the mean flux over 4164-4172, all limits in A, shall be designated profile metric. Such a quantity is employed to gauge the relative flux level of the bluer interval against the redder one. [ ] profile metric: 0.023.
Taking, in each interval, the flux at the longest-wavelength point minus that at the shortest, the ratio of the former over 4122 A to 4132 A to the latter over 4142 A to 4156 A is 0.25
